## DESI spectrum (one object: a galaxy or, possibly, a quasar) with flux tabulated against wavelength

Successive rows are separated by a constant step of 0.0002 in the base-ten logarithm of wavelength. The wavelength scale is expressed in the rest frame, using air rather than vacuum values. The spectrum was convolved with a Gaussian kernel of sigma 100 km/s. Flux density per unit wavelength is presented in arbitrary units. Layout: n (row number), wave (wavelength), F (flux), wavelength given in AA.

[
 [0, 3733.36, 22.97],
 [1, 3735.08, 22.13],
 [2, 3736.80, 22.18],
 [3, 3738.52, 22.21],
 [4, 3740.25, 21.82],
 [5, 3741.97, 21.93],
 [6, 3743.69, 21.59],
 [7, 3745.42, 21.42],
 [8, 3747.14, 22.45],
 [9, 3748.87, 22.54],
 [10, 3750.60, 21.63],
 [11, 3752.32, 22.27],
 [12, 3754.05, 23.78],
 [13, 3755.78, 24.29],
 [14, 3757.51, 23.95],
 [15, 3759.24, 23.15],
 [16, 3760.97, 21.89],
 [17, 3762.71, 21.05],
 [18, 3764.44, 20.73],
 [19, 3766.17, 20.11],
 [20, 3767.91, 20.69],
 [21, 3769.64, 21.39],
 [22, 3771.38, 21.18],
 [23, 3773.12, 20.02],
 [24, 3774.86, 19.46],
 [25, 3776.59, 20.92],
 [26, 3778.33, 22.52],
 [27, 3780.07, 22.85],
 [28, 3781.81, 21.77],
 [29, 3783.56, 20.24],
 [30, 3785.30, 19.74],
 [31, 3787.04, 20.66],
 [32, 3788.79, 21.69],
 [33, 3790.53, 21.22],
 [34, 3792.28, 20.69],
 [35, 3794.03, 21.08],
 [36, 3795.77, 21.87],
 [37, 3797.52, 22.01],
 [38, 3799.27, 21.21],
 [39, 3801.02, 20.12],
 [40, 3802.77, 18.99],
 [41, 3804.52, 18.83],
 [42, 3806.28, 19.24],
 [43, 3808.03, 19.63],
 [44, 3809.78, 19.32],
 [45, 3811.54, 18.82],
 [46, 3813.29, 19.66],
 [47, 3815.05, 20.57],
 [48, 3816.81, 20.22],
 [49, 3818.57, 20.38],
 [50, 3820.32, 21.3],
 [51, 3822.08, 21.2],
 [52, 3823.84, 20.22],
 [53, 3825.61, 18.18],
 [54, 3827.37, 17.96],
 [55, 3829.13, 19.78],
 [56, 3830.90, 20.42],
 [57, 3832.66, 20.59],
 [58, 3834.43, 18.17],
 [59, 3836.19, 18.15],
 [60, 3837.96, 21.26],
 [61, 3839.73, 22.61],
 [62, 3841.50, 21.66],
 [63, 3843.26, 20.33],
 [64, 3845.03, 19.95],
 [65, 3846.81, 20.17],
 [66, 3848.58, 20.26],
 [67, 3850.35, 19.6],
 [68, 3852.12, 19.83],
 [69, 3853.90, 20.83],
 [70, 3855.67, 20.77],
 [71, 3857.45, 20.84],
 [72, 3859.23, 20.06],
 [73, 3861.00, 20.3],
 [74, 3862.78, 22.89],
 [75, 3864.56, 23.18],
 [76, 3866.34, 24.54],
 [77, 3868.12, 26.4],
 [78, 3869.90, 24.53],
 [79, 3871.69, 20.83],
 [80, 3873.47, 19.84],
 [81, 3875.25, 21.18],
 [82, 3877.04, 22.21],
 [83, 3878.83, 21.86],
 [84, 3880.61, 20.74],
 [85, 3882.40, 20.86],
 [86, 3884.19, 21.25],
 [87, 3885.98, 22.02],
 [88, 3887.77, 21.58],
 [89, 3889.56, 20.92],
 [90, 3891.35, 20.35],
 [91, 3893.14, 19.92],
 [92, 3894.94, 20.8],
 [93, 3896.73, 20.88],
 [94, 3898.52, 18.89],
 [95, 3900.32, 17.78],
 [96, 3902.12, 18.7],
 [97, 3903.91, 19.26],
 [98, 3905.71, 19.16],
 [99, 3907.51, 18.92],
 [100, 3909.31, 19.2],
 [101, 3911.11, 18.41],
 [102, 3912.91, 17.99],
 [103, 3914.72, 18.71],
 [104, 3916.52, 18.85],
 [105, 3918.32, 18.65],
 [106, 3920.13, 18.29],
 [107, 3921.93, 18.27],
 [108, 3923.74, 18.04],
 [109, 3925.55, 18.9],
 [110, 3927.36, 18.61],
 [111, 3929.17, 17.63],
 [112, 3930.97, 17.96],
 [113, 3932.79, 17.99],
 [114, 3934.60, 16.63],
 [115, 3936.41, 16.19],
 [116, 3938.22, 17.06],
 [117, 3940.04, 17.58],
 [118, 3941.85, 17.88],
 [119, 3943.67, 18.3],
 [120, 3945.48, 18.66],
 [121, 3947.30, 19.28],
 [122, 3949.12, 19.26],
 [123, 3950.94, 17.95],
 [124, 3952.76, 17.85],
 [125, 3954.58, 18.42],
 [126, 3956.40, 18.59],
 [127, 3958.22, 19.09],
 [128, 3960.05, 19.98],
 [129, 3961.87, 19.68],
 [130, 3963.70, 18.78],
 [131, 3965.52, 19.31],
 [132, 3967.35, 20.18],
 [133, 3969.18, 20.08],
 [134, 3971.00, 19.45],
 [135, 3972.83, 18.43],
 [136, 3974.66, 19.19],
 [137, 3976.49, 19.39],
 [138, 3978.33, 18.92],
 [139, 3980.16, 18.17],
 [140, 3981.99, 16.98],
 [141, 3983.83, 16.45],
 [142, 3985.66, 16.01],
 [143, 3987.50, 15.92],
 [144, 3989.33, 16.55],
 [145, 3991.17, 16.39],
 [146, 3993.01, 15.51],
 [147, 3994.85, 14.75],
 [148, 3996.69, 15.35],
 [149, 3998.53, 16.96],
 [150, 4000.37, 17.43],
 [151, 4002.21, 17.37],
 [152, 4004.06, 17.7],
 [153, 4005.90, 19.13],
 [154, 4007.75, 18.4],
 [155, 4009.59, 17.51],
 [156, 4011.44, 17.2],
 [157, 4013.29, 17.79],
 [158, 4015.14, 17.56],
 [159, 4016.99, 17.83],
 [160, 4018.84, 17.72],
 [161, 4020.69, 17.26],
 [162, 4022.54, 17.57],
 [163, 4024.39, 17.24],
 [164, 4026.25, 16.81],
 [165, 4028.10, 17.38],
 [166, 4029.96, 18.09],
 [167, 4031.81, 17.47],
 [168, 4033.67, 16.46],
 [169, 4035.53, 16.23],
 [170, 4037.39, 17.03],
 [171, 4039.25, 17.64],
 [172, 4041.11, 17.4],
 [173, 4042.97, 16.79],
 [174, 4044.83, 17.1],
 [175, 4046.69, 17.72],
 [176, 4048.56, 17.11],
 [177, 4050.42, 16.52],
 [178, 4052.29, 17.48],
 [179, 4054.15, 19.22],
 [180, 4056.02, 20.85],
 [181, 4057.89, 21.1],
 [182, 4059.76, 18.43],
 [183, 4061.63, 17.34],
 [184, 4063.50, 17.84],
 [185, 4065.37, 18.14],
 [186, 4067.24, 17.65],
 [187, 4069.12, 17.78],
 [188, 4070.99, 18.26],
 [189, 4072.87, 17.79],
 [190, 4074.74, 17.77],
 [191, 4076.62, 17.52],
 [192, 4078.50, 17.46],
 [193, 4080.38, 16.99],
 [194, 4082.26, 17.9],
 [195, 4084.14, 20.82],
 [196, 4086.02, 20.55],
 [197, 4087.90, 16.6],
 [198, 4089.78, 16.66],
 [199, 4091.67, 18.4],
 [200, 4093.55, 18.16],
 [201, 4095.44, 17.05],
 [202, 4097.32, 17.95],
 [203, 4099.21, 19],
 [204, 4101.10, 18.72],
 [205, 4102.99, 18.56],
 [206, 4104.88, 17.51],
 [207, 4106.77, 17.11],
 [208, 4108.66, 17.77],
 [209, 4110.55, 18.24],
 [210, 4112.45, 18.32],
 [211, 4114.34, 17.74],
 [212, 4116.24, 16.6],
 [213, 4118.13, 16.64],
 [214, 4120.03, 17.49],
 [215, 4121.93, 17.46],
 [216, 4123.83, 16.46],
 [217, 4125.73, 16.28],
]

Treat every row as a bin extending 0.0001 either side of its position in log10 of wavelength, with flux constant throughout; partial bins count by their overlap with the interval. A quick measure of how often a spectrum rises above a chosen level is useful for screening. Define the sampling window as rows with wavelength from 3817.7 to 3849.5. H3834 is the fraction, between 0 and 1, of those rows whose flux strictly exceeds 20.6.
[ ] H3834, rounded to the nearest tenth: 0.3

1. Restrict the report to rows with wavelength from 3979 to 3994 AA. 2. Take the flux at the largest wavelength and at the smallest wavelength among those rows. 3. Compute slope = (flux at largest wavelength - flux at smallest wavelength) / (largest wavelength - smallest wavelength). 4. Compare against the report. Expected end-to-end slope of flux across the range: -0.207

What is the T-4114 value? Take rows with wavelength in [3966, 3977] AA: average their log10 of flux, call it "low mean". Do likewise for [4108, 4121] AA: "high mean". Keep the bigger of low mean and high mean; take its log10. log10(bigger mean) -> 0.110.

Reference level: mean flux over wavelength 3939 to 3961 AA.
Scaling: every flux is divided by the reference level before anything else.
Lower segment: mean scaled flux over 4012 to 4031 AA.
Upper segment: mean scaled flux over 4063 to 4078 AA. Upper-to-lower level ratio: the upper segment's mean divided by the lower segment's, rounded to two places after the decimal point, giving 1.02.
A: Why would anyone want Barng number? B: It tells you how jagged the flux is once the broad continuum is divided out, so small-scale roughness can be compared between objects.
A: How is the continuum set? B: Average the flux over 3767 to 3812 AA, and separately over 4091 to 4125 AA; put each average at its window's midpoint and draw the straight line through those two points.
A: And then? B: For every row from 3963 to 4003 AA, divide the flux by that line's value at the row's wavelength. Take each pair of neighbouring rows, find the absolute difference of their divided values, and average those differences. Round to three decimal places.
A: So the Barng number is 0.032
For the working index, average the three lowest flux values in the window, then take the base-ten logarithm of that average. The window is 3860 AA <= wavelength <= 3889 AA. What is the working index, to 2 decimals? 1.31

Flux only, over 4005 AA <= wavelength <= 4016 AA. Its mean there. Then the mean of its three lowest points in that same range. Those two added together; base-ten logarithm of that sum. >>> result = 1.55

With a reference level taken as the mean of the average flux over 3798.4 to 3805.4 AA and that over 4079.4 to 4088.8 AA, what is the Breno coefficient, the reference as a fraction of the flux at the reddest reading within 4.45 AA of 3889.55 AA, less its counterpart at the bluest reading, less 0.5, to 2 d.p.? -0.41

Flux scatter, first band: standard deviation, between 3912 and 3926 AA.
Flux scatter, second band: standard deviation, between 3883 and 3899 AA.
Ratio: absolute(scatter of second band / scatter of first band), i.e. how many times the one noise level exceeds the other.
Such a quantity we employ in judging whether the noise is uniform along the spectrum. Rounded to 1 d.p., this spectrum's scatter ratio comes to 2.6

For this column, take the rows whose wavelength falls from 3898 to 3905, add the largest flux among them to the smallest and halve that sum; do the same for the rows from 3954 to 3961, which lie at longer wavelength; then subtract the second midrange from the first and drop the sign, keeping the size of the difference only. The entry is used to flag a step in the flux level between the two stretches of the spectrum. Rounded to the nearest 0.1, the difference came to 0.7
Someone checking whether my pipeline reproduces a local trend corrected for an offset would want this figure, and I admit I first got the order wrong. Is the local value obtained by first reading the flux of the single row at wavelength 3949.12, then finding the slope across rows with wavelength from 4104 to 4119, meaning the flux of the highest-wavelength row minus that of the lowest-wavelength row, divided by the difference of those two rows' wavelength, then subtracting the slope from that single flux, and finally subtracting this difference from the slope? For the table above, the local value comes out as -19.4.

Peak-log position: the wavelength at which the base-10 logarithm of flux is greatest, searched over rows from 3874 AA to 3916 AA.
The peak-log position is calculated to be 3877.04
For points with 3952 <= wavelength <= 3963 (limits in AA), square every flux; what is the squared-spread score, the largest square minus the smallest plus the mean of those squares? 440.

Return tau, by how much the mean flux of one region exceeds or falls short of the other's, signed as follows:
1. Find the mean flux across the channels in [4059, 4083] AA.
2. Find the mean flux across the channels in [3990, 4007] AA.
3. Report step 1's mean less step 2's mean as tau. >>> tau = 1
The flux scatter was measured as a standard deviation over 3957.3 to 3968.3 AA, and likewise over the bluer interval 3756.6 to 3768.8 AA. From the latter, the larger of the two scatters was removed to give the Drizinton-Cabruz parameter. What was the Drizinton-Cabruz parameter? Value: 0.0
